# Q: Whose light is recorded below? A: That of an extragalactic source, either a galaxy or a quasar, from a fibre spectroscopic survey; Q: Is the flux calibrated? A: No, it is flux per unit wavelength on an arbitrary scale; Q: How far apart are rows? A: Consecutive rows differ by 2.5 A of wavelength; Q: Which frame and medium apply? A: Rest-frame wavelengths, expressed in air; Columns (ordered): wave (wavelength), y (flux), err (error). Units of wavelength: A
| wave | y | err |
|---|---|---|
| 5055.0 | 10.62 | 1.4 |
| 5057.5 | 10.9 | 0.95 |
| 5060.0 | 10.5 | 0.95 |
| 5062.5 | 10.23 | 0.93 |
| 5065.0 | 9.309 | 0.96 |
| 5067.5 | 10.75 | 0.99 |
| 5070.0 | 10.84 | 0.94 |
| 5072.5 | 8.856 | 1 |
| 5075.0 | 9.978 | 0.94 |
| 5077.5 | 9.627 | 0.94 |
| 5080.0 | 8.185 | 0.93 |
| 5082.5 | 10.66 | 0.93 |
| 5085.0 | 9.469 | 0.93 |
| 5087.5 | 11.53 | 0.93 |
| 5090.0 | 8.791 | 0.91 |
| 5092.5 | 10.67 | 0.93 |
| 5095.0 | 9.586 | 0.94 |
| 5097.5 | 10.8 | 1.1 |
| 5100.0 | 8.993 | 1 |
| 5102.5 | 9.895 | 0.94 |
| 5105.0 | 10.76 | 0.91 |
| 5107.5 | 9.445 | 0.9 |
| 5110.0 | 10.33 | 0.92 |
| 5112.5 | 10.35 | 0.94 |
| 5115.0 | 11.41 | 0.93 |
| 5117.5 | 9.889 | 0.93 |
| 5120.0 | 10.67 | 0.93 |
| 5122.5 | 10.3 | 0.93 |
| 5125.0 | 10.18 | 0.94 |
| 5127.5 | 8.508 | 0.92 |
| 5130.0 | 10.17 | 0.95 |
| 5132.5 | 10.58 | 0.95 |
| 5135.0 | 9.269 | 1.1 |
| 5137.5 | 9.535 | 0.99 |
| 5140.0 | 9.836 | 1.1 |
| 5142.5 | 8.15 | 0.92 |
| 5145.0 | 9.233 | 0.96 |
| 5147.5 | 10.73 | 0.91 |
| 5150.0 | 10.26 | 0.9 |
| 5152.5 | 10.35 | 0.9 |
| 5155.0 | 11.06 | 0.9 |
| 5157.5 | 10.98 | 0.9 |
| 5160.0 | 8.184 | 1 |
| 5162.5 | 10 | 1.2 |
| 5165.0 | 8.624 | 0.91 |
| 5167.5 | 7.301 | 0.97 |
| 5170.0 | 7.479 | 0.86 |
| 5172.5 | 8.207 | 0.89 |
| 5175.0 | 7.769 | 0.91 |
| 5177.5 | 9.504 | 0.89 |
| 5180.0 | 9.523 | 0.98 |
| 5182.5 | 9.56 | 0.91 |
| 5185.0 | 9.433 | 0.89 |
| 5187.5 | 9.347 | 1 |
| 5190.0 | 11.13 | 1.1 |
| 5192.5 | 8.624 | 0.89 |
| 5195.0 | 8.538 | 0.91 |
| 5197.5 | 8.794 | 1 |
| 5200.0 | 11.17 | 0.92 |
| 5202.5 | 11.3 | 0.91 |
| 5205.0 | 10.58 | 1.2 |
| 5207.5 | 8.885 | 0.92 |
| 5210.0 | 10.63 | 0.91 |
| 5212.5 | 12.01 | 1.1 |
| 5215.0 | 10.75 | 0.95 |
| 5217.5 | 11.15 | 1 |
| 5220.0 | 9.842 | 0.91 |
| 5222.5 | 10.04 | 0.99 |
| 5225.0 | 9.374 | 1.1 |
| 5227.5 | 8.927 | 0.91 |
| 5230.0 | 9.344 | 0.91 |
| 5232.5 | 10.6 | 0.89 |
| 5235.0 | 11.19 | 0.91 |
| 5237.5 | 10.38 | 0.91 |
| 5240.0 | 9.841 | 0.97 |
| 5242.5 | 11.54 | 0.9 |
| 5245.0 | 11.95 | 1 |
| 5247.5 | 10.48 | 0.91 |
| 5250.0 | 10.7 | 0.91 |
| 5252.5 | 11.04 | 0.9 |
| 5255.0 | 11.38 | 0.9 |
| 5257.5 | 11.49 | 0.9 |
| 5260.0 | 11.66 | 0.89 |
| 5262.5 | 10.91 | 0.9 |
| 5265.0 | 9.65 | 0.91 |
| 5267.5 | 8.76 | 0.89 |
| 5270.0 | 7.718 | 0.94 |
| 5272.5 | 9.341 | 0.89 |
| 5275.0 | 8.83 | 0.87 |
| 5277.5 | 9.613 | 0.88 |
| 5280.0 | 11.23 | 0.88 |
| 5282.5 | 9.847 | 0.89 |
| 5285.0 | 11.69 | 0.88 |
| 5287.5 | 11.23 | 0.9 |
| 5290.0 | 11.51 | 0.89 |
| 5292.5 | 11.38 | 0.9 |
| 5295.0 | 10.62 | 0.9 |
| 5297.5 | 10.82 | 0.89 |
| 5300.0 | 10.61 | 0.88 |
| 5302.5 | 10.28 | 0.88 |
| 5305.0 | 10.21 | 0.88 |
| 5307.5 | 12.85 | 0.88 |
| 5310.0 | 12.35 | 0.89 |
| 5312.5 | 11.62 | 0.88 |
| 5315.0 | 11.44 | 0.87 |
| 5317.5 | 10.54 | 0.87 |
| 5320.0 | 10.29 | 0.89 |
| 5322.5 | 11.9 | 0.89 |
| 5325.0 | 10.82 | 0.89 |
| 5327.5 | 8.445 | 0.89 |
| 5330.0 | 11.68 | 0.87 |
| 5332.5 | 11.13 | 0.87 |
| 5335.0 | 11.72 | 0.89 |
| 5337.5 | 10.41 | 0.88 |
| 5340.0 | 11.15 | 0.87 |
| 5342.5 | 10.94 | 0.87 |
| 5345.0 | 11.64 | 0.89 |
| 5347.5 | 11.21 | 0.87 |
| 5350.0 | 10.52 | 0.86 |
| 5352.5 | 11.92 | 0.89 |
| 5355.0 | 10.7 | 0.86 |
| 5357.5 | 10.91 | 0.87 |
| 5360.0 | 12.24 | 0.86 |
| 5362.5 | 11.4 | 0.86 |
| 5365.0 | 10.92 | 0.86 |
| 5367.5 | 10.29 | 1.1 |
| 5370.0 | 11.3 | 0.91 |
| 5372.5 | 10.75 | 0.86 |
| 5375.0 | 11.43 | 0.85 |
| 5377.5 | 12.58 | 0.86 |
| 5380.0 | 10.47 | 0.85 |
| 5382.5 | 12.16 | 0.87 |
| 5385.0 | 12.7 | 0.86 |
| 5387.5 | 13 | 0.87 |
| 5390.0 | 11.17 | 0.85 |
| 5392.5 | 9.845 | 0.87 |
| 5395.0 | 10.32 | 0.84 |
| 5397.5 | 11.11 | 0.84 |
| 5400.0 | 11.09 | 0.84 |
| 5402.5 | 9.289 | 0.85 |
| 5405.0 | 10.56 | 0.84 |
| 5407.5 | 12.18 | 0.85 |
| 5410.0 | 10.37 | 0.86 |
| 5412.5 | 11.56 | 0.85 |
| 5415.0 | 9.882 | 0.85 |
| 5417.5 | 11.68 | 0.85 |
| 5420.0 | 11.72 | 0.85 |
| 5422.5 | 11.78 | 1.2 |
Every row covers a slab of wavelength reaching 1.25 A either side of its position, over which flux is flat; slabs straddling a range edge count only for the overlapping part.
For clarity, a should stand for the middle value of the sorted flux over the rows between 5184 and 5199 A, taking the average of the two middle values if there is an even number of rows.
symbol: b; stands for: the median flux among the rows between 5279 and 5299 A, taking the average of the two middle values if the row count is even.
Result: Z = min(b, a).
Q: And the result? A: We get 9.07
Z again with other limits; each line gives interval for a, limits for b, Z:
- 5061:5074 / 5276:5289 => 10.23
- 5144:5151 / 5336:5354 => 10.26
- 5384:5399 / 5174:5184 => 9.51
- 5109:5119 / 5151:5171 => 9.31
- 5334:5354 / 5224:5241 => 9.84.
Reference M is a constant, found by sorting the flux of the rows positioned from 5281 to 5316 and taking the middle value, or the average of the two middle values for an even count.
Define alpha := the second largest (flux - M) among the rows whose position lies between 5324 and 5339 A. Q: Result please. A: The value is 0.4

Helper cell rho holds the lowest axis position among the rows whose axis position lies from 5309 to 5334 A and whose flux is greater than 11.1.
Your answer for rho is 5310.0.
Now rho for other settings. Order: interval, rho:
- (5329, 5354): 5330.0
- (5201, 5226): 5202.5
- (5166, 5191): 5190.0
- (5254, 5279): 5255.0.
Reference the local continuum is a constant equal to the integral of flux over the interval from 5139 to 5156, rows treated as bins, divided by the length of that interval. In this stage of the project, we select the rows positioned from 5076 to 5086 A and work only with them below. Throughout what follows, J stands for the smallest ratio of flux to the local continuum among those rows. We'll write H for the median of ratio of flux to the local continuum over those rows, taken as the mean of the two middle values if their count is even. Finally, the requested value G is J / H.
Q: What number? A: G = 0.86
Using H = 0.96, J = 0.82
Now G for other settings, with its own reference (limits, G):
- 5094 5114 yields 0.89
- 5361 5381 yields 0.93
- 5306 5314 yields 0.94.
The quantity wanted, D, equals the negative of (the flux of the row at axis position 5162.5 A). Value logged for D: -10.0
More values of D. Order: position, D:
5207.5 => -8.9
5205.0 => -10.6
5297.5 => -10.8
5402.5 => -9.3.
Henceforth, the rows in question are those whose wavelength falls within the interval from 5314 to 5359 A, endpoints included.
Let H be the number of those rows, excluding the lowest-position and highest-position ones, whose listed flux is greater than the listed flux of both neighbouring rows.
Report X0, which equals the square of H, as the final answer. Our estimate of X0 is 36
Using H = 6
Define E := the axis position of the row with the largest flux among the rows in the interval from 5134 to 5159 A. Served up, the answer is 5155.0 A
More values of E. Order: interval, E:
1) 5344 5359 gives 5352.5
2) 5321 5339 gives 5322.5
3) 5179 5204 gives 5202.5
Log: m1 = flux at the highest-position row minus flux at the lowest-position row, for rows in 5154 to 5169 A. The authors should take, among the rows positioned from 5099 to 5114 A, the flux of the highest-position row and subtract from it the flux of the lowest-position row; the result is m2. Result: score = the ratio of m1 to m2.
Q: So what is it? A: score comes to -2.8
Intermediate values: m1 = -3.8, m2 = 1.4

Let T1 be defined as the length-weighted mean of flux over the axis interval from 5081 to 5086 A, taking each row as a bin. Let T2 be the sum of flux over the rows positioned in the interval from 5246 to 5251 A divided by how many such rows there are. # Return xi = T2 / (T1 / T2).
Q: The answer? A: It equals 11.2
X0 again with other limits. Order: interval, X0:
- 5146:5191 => 16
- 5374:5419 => 25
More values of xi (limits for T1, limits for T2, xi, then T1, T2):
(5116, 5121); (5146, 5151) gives 10.7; 10.3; 10.5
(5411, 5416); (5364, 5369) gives 10.5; 10.7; 10.6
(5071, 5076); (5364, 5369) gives 11.9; 9.5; 10.6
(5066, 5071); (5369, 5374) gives 11.3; 10.7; 11.0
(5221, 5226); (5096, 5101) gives 10.1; 9.7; 9.9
